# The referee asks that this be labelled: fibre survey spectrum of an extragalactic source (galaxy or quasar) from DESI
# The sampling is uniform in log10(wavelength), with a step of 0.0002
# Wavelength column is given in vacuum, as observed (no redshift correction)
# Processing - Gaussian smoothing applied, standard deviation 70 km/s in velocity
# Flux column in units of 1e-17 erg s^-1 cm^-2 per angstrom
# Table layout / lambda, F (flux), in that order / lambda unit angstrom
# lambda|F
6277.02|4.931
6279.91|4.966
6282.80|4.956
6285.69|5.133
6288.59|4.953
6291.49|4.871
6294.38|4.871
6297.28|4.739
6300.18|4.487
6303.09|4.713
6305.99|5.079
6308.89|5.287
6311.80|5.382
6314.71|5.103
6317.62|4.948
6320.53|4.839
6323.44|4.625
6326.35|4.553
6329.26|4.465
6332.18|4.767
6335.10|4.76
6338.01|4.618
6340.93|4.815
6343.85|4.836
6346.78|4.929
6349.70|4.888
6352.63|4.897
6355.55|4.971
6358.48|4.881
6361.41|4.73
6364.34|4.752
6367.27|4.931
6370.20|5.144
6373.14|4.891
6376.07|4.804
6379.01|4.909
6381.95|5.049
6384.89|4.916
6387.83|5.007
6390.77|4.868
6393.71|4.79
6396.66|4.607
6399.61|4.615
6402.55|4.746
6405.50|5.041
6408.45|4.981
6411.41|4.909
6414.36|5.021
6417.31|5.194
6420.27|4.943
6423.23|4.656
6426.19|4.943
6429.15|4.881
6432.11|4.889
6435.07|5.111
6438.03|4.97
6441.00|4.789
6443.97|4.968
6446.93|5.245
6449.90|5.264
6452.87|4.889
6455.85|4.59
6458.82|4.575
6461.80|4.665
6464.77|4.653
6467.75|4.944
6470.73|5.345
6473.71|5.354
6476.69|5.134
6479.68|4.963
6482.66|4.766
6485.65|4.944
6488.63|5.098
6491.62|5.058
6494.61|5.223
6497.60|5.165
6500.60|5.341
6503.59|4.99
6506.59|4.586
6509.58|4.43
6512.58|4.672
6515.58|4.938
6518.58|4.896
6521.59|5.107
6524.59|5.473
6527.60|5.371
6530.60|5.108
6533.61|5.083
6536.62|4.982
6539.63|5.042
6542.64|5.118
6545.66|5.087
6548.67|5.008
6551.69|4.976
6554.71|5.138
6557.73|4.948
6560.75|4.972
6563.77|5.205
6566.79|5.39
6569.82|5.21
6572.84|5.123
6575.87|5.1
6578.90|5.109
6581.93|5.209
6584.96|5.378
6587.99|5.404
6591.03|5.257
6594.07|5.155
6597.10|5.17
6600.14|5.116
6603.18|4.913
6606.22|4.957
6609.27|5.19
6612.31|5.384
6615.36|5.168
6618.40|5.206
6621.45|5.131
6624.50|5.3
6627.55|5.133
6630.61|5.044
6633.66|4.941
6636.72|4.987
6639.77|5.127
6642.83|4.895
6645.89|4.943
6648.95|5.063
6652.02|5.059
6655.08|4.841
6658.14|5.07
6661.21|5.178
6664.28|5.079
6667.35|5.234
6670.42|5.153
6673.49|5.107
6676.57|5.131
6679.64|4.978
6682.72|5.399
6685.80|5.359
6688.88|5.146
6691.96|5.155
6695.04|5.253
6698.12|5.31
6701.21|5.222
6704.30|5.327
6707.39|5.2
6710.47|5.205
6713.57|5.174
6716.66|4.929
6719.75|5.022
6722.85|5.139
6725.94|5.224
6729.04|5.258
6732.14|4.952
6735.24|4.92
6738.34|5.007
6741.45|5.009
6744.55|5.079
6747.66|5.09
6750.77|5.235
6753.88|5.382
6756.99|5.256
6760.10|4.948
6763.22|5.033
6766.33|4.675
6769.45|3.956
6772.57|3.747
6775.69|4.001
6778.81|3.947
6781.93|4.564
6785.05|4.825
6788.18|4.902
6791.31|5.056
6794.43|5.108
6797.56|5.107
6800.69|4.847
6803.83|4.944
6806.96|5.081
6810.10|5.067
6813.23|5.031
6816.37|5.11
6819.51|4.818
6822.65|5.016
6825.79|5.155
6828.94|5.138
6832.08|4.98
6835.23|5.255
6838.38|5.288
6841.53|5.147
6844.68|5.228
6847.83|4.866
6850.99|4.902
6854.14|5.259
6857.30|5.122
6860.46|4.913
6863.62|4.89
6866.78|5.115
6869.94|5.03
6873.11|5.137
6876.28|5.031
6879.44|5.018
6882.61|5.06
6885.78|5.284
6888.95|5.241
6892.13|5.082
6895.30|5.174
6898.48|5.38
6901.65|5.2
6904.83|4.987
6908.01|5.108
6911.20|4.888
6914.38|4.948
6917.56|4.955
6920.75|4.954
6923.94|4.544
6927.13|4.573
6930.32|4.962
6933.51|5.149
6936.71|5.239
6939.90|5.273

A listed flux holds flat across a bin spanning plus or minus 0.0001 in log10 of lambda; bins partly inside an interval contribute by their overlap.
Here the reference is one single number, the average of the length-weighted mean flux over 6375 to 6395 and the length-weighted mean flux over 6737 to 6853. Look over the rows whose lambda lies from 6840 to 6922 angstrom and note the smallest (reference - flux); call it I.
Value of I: -0.47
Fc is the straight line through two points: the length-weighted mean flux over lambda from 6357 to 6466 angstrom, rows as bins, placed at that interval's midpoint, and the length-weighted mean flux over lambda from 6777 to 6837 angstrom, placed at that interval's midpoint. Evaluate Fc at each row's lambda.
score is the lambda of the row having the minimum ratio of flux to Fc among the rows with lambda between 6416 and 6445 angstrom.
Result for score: 6423.23 angstrom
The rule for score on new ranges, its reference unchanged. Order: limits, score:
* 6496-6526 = 6509.58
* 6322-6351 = 6329.26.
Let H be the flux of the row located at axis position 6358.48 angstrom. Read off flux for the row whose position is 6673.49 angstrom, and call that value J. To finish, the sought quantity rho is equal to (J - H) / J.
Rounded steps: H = 4.881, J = 5.107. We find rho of 0.044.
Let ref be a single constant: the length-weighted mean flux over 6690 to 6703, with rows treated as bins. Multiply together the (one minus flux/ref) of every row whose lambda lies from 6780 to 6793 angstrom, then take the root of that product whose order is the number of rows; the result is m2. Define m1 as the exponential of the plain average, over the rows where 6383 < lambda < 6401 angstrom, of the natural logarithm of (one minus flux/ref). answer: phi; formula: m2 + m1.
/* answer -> 0.146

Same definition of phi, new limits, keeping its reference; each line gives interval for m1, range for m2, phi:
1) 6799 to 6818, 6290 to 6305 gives 0.130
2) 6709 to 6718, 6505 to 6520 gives 0.110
